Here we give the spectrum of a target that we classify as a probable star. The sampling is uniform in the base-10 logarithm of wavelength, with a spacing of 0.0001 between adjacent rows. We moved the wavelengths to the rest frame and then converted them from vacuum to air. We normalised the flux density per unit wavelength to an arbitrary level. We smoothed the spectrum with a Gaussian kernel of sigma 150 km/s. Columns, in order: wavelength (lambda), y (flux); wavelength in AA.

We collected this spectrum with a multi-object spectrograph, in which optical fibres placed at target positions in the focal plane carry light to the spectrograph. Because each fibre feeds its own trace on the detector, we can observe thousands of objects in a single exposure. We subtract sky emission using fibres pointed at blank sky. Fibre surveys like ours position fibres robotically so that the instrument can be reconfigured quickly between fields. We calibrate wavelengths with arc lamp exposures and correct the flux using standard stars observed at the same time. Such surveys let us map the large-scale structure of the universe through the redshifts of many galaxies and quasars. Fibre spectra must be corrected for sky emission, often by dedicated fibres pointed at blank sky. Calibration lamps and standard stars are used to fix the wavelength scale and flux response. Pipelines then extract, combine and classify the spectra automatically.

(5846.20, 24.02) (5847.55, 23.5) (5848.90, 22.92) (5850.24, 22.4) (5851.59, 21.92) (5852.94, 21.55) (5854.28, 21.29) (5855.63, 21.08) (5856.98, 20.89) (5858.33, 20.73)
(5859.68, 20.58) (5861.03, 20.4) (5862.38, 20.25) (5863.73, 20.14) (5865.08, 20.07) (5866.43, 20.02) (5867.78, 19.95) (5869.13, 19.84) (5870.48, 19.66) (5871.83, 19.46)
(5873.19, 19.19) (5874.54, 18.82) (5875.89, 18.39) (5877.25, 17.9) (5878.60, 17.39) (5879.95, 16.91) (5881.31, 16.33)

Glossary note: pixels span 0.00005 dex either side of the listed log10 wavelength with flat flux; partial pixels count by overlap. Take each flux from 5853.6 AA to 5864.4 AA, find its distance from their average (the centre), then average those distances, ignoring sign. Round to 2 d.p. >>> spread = 0.33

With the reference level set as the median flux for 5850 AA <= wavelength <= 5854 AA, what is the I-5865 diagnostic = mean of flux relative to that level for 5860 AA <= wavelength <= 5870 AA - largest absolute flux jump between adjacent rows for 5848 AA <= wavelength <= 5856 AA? 0.40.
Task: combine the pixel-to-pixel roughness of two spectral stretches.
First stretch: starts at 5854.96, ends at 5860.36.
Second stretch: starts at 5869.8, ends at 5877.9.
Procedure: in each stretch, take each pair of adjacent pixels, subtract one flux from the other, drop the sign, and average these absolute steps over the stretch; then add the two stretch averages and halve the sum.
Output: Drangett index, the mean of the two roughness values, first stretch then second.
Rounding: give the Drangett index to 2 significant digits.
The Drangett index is 0.26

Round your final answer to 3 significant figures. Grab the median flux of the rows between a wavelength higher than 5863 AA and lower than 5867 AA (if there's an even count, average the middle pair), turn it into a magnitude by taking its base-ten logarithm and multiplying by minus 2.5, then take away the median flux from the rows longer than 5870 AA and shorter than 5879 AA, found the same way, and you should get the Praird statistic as -22.1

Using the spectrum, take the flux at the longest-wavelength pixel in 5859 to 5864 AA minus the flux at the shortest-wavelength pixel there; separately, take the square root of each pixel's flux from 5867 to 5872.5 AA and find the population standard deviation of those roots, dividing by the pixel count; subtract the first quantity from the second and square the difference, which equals 0.2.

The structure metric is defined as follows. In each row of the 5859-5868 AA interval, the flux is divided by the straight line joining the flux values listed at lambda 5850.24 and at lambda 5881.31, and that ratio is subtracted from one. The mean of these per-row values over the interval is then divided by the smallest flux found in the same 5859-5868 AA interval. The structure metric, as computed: -0.0011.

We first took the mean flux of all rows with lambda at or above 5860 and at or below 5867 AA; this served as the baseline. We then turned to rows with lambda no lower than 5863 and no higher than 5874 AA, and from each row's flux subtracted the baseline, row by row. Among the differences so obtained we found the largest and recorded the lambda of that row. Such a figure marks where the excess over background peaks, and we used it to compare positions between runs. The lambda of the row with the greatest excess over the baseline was 5863.73 AA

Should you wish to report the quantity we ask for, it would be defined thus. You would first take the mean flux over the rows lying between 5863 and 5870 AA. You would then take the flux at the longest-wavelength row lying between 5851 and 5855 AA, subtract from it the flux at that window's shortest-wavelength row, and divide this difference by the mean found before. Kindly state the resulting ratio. -0.031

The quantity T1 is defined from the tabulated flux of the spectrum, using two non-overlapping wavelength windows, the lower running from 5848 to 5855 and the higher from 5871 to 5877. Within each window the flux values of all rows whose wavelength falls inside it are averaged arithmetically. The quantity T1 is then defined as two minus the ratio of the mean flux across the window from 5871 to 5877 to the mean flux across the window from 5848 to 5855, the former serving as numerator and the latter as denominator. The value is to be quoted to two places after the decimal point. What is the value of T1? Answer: 1.14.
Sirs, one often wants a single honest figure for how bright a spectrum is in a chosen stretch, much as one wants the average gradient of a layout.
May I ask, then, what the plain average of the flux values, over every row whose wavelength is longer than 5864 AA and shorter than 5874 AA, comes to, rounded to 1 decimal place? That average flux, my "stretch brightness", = 19.7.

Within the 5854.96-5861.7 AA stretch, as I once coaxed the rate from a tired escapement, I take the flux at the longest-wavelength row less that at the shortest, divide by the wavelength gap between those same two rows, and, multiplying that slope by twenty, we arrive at -2.5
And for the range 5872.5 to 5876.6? -5.9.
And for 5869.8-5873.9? -3.5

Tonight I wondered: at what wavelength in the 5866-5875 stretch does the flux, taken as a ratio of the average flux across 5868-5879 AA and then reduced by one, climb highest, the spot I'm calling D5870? 5866.43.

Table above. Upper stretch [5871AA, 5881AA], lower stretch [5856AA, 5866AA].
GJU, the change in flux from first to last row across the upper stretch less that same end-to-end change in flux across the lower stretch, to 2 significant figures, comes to -1.7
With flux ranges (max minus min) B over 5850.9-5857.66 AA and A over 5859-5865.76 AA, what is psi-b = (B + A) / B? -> 1.5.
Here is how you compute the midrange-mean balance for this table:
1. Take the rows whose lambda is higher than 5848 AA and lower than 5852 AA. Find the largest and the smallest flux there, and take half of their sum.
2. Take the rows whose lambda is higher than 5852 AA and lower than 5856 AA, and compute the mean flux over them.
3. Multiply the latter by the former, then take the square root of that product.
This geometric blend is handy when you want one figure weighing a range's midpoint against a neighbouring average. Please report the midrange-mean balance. 21.9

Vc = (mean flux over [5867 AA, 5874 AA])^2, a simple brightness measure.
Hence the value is 385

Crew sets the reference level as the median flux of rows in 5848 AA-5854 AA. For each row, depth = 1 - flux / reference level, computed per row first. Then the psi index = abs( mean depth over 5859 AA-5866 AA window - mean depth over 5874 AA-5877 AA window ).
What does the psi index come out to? 0.08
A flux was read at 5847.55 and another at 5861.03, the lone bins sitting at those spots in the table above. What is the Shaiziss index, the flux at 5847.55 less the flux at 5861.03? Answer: 3.1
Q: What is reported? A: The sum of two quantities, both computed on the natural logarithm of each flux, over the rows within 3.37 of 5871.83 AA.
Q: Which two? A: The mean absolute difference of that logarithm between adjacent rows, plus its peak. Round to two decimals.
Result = 3.00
